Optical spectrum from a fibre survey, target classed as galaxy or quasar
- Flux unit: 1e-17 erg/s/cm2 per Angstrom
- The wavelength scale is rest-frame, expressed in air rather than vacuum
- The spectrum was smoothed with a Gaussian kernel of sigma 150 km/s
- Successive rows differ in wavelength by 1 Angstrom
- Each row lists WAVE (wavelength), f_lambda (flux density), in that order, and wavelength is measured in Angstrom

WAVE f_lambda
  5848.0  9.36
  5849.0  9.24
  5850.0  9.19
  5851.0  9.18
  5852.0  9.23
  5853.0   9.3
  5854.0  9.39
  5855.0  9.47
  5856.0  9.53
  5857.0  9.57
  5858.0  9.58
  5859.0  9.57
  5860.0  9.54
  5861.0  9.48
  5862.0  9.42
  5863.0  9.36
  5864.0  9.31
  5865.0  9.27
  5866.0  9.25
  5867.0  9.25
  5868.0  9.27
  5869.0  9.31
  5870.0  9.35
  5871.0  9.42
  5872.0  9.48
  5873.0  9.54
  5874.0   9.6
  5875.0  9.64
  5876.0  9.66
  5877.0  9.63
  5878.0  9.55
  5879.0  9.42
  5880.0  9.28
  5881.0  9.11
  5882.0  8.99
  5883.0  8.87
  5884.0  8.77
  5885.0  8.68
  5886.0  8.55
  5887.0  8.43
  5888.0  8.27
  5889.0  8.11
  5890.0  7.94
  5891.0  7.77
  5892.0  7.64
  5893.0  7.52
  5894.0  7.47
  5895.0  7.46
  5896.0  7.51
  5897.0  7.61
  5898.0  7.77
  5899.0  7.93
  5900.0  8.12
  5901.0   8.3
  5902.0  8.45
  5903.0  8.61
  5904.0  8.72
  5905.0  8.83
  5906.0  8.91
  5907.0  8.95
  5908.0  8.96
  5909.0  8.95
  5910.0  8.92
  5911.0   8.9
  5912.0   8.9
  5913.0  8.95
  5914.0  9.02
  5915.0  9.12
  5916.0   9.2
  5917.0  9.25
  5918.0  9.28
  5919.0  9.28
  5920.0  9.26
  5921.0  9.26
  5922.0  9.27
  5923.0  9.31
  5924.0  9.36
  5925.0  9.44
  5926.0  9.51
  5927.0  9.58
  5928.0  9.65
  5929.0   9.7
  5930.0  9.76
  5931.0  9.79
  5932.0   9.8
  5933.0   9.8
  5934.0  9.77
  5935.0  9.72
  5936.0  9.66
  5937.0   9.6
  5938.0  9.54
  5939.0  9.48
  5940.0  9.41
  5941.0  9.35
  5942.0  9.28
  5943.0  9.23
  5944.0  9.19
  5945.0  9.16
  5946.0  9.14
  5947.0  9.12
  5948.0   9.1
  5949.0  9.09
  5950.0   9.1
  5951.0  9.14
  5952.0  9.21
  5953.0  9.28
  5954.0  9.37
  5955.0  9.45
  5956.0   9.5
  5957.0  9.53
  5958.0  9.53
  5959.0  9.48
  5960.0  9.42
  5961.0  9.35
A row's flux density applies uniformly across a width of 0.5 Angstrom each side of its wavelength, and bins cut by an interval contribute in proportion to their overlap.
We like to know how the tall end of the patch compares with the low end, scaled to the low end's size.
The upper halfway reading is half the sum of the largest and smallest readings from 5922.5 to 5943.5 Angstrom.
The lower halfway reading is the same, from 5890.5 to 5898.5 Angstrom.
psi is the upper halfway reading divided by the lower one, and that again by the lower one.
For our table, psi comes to 0.164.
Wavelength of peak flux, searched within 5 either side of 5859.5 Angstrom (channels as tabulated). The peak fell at 5858.0 Angstrom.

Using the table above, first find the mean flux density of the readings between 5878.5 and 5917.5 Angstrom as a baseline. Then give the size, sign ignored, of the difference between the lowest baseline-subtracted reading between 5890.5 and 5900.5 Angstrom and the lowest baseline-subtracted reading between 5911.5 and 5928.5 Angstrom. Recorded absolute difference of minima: 1.4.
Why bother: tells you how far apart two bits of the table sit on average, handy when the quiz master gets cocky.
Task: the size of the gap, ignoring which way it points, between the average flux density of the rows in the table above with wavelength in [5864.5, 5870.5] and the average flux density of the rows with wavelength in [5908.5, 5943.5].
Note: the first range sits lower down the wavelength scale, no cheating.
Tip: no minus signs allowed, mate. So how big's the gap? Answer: 0.1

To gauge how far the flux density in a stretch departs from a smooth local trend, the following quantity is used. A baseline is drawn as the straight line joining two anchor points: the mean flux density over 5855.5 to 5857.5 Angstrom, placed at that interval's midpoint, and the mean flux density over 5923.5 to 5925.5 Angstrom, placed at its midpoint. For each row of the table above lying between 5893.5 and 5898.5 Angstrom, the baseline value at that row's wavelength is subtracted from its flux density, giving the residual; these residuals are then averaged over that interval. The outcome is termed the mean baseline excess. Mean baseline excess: -1.9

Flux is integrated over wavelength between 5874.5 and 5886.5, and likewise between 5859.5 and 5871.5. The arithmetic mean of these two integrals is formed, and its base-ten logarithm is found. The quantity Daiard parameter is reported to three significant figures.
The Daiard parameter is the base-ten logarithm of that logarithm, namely 0.311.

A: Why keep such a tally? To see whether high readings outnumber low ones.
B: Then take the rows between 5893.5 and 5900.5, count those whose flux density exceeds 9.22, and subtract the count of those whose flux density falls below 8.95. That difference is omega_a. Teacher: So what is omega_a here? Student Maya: -7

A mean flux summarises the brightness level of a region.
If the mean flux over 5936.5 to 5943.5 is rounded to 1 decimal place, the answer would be 9.4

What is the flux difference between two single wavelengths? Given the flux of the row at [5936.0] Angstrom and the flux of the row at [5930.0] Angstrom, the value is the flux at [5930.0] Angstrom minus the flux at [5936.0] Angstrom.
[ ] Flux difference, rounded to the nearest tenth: 0.1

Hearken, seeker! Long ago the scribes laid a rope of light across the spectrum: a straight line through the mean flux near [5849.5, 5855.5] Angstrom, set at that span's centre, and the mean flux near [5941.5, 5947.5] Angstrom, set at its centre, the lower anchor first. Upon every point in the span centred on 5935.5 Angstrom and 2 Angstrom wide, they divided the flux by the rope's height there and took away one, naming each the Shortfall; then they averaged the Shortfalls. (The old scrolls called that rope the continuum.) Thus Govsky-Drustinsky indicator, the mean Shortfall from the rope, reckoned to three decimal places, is 0.054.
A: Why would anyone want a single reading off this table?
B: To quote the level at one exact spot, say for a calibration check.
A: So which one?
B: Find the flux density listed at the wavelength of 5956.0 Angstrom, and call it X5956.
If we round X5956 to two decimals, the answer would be 9.50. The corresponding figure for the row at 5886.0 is 8.55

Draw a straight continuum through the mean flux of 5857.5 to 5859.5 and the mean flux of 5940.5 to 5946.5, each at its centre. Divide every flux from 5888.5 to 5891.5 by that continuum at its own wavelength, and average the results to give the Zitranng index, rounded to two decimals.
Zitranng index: 0.84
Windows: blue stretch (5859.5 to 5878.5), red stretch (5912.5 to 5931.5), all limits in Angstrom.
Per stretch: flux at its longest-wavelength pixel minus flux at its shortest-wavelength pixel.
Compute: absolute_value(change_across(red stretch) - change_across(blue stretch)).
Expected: 0.8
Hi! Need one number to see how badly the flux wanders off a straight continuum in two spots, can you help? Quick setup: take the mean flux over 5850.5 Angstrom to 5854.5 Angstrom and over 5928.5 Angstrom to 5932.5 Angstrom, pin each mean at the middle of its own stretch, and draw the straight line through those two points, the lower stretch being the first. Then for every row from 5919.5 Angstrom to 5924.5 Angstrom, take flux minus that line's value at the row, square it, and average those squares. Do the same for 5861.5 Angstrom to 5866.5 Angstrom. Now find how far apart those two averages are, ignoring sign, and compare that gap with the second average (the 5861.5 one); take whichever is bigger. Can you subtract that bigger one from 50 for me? 49.8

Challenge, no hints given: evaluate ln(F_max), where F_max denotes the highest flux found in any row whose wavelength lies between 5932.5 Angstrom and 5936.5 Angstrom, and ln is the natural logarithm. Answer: 2.28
